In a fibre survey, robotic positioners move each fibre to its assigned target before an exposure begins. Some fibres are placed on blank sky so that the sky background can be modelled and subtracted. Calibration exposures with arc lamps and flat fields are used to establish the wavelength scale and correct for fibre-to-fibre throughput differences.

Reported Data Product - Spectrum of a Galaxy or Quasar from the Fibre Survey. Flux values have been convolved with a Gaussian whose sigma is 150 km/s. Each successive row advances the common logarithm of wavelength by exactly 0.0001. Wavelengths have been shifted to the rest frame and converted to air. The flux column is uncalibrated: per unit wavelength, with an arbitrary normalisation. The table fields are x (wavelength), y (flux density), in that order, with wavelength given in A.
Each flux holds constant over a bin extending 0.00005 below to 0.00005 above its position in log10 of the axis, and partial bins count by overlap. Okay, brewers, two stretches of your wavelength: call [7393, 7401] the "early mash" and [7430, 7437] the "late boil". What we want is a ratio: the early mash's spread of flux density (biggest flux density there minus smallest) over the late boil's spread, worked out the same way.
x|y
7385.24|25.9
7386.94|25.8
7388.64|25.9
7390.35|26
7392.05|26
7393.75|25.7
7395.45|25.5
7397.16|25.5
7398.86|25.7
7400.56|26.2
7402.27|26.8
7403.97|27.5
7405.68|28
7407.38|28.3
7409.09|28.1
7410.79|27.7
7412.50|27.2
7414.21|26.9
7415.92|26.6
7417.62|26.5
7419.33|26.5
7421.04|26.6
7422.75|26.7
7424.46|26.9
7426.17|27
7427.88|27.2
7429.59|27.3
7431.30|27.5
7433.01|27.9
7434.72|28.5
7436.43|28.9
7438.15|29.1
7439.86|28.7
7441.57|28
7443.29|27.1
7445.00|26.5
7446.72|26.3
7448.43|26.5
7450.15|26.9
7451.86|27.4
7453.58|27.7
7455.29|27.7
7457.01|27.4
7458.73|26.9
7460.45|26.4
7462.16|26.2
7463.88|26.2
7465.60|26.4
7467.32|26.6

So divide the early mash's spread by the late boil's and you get 0.5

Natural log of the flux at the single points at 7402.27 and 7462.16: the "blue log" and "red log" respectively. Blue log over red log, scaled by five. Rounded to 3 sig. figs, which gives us 5.03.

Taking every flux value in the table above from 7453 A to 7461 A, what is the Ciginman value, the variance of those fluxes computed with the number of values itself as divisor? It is 0.25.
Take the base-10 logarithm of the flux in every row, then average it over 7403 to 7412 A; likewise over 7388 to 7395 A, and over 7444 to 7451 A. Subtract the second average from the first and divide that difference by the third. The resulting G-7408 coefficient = 0.023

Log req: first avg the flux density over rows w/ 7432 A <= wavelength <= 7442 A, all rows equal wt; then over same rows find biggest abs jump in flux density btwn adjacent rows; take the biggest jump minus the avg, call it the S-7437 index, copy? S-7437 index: -27.8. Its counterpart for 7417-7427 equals -26.5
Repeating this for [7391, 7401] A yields -25.3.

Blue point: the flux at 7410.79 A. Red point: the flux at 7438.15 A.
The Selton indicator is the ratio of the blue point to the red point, 0.95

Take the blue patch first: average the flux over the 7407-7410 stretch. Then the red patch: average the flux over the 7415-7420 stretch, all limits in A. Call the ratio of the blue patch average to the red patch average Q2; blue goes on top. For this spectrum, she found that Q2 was 1.06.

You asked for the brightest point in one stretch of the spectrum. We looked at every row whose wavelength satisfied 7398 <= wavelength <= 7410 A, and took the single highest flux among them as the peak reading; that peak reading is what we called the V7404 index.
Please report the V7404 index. 28.3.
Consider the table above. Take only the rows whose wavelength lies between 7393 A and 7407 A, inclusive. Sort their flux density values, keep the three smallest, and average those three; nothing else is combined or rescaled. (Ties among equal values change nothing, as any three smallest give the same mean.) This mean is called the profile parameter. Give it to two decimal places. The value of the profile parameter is 25.57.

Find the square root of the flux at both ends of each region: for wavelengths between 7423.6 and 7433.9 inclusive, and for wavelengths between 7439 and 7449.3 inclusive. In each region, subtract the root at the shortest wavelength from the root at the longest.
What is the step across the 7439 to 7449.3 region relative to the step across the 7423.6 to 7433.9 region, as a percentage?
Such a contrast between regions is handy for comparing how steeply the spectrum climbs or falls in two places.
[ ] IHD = -219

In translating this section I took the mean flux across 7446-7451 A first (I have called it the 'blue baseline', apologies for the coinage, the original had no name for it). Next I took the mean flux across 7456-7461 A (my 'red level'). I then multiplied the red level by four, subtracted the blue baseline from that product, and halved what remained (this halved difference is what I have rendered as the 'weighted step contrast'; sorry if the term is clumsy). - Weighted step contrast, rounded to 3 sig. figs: 40.5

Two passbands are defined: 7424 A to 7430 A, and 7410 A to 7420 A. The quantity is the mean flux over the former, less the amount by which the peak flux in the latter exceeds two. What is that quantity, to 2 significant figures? 1.4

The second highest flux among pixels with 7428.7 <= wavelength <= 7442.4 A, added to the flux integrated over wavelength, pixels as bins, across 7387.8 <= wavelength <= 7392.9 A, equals 161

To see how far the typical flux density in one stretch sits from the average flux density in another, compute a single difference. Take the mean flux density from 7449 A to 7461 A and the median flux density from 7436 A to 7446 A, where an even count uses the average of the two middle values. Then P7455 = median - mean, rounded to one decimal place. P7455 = 1.2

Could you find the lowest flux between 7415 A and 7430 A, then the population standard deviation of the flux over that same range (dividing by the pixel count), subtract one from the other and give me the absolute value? 26.2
